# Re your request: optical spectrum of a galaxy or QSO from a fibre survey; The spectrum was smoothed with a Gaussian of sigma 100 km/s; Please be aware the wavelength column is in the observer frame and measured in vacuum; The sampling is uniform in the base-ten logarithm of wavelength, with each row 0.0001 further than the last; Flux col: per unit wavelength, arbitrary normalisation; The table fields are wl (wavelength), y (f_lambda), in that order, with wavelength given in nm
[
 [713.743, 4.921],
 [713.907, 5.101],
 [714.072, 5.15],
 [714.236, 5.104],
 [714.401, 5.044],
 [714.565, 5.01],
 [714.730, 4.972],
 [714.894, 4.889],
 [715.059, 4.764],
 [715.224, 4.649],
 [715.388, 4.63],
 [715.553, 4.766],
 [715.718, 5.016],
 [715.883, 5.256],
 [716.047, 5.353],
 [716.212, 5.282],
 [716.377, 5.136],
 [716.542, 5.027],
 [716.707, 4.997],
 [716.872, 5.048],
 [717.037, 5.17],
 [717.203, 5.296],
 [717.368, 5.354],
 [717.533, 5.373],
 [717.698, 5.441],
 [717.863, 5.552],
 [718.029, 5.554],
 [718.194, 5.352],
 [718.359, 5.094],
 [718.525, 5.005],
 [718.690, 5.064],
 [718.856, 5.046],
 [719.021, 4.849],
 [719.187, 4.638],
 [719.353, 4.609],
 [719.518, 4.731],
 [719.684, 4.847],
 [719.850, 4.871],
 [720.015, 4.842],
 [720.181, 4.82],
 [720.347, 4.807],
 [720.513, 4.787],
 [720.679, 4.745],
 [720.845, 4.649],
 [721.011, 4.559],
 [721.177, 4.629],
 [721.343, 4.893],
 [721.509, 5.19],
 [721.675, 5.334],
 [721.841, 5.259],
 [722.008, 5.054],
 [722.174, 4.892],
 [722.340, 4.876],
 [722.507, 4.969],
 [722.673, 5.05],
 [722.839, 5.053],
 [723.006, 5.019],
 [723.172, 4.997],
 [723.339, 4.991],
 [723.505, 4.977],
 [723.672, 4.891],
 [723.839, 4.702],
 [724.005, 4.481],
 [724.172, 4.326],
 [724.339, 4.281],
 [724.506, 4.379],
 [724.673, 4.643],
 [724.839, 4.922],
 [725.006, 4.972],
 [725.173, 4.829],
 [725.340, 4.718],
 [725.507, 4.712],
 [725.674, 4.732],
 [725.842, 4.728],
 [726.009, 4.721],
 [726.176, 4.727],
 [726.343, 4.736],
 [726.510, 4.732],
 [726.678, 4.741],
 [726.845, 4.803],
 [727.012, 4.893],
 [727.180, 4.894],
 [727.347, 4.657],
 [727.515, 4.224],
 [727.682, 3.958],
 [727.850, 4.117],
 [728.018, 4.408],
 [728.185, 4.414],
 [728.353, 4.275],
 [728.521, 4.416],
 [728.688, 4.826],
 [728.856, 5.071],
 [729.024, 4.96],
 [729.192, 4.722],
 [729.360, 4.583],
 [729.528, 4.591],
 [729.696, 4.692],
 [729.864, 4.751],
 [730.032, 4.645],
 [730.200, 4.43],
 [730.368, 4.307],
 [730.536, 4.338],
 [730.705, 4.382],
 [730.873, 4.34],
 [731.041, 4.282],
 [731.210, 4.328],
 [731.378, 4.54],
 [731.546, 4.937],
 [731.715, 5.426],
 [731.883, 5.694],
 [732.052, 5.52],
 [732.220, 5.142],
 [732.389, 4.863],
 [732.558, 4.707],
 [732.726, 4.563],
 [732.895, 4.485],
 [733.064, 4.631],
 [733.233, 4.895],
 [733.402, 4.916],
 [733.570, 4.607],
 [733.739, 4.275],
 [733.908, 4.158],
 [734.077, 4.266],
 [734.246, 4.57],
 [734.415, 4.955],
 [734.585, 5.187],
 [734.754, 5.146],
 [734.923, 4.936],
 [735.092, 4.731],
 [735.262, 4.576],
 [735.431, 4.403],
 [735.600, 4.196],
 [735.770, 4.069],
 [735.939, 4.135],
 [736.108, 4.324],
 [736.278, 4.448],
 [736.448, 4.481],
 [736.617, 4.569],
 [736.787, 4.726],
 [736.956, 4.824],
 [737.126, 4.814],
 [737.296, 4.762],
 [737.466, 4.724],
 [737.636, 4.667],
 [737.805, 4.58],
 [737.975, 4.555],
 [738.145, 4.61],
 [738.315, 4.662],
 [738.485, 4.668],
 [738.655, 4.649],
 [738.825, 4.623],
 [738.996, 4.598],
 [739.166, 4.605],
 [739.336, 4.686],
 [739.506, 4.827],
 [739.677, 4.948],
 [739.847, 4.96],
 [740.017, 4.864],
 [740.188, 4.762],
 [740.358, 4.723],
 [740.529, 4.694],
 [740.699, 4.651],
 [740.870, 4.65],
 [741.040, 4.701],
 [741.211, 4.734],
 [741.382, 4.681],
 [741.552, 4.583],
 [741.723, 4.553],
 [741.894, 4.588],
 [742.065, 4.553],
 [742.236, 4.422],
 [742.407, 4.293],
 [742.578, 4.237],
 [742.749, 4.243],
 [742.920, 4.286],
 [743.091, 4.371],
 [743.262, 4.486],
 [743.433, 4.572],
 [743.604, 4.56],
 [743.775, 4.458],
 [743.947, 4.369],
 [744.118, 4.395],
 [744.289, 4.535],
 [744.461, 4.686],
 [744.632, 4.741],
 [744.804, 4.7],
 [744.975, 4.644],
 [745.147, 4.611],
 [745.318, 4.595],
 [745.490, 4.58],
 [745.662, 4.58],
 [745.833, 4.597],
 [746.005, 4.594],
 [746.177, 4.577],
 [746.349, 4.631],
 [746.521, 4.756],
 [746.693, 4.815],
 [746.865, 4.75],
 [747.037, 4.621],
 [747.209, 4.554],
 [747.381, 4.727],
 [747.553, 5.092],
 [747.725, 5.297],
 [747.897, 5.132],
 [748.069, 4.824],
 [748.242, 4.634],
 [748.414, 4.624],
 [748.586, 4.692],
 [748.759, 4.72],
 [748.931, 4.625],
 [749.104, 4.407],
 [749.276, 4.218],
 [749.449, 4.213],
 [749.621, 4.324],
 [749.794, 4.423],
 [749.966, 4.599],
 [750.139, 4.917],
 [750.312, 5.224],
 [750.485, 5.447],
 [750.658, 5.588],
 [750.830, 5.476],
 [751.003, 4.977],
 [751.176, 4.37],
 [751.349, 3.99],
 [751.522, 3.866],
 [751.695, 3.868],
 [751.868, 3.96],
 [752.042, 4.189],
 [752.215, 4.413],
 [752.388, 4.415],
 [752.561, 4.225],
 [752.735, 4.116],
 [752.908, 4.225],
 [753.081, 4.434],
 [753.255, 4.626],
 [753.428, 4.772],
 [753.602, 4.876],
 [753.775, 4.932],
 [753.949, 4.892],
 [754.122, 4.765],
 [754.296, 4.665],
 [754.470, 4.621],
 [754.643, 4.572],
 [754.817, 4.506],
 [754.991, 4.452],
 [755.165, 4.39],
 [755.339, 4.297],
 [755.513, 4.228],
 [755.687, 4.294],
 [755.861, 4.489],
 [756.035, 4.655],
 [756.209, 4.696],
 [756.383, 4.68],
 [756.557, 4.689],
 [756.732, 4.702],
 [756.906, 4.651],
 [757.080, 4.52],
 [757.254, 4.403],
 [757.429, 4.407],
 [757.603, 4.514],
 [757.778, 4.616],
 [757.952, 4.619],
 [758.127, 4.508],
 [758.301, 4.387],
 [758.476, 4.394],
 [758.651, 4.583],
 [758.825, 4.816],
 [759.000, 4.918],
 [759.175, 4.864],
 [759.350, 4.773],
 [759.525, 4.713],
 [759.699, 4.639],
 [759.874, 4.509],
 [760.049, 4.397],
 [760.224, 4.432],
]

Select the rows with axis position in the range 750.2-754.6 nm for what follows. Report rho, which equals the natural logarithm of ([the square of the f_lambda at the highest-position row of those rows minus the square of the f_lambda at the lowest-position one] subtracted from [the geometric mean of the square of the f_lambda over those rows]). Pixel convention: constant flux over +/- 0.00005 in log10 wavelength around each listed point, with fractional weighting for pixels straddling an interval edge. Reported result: 3.29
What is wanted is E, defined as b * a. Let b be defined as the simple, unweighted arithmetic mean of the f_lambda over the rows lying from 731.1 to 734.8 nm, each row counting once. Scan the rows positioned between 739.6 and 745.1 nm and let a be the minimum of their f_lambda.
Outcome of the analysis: 20.4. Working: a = 4.237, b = 4.81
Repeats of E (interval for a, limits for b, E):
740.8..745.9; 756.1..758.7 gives 19.3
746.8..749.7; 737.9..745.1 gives 19.4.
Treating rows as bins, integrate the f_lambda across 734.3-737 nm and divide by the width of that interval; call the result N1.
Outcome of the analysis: 4.60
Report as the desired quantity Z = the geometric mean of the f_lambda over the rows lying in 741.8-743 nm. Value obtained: 4.4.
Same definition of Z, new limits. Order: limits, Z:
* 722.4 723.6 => 5.0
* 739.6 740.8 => 4.8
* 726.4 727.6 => 4.7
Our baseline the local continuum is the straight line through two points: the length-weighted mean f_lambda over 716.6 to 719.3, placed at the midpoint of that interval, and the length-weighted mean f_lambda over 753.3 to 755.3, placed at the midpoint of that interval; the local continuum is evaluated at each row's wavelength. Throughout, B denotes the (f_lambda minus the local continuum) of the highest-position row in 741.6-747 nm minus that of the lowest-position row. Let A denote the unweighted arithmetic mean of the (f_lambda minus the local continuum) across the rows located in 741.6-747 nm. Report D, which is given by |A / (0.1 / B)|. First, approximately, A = -0.26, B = 0.3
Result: 0.71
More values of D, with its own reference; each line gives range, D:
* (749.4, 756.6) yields 0.74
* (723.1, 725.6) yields 0.91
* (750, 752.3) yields 0.35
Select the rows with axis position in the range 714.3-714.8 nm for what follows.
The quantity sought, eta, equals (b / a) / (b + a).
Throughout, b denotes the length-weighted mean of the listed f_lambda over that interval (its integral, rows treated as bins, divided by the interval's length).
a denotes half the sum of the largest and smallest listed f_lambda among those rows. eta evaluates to 0.0998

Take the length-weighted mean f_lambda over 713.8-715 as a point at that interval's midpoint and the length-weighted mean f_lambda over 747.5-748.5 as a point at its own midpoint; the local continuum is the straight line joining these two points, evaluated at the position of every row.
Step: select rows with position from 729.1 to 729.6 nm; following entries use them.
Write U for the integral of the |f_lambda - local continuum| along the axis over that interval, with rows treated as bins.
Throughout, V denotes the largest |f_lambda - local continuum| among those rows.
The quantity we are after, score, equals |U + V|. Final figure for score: 0.58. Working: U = 0.174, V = 0.403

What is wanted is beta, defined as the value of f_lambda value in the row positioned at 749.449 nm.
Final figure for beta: 4.213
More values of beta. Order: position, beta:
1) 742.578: 4.237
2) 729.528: 4.591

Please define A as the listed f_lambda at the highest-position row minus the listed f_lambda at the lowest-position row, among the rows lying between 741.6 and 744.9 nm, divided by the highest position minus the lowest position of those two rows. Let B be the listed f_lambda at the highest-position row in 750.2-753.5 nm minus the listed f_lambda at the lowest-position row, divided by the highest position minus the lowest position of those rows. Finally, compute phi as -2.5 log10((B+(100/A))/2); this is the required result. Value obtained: -7.6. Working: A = 0.048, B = -0.15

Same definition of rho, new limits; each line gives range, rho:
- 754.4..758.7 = 3.03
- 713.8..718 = 3.05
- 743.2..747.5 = 2.94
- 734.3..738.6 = 3.18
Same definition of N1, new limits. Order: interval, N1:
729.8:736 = 4.66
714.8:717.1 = 5.00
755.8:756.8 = 4.65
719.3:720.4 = 4.80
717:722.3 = 5.01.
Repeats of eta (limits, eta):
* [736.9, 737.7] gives 0.1054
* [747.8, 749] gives 0.1012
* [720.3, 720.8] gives 0.1046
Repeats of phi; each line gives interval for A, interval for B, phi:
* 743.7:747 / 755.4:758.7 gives -6.8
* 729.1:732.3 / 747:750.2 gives -6.4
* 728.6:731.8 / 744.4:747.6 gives -6.0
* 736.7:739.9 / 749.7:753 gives -7.0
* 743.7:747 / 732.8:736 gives -6.8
